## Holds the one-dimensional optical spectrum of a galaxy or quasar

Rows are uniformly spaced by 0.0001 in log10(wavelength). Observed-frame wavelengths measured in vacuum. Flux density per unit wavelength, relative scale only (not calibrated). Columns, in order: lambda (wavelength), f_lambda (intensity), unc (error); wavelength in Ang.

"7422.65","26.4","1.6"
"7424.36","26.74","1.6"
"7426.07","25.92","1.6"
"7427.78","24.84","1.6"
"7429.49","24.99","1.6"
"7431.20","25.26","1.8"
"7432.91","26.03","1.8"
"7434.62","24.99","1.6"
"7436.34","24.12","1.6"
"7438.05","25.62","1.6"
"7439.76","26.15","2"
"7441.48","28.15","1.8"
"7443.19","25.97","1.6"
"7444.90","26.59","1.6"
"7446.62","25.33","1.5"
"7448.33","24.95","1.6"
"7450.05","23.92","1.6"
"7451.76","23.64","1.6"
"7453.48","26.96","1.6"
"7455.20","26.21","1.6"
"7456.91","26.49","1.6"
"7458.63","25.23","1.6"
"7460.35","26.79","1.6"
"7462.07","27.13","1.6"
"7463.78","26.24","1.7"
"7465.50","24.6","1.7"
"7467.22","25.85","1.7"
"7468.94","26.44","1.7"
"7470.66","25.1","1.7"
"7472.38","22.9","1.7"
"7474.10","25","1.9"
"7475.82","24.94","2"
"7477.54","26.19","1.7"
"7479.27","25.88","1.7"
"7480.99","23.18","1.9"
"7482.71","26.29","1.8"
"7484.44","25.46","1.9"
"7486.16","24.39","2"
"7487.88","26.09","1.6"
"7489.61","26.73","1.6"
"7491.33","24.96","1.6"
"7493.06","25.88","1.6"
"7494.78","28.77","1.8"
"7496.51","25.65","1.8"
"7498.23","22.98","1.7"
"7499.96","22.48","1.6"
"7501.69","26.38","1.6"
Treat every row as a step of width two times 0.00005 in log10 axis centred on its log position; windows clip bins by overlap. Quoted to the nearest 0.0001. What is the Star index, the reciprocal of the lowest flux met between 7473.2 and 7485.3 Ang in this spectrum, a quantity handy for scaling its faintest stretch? 0.0431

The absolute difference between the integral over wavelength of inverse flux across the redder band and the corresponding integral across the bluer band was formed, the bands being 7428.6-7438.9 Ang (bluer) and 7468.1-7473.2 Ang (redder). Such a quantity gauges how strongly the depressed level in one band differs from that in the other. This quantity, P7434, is 0.20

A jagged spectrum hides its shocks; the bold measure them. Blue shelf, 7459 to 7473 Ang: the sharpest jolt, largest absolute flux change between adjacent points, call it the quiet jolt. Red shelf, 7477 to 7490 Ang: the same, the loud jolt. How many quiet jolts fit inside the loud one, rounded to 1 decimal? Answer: 1.4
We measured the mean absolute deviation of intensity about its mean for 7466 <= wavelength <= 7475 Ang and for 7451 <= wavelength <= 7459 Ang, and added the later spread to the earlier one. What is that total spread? 1.9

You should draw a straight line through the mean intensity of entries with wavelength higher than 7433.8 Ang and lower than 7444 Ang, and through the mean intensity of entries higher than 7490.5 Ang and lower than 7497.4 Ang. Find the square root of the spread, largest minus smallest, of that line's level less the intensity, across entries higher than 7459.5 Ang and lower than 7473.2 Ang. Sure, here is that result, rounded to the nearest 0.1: 2.1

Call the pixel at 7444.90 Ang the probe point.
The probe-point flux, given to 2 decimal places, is 26.59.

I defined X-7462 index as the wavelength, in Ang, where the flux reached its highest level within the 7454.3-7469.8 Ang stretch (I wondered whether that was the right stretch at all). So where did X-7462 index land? 7462.07 Ang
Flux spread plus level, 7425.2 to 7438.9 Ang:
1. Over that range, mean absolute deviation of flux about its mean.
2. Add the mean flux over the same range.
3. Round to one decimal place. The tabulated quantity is 25.7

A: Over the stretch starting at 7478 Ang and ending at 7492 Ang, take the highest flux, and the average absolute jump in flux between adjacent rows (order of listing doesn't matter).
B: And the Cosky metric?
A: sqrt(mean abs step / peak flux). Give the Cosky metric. 0.25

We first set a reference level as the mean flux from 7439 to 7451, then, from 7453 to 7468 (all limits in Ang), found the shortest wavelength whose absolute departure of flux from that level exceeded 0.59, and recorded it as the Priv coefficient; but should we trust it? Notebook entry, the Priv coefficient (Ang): 7453.48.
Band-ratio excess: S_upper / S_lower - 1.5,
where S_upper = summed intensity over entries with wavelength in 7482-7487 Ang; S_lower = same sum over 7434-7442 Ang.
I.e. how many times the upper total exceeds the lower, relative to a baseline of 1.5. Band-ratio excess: -0.91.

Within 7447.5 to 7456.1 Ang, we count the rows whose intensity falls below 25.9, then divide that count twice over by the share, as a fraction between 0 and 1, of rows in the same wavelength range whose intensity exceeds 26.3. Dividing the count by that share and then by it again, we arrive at 75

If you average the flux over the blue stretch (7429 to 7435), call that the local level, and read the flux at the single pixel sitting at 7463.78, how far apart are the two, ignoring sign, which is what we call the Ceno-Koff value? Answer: 0.9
